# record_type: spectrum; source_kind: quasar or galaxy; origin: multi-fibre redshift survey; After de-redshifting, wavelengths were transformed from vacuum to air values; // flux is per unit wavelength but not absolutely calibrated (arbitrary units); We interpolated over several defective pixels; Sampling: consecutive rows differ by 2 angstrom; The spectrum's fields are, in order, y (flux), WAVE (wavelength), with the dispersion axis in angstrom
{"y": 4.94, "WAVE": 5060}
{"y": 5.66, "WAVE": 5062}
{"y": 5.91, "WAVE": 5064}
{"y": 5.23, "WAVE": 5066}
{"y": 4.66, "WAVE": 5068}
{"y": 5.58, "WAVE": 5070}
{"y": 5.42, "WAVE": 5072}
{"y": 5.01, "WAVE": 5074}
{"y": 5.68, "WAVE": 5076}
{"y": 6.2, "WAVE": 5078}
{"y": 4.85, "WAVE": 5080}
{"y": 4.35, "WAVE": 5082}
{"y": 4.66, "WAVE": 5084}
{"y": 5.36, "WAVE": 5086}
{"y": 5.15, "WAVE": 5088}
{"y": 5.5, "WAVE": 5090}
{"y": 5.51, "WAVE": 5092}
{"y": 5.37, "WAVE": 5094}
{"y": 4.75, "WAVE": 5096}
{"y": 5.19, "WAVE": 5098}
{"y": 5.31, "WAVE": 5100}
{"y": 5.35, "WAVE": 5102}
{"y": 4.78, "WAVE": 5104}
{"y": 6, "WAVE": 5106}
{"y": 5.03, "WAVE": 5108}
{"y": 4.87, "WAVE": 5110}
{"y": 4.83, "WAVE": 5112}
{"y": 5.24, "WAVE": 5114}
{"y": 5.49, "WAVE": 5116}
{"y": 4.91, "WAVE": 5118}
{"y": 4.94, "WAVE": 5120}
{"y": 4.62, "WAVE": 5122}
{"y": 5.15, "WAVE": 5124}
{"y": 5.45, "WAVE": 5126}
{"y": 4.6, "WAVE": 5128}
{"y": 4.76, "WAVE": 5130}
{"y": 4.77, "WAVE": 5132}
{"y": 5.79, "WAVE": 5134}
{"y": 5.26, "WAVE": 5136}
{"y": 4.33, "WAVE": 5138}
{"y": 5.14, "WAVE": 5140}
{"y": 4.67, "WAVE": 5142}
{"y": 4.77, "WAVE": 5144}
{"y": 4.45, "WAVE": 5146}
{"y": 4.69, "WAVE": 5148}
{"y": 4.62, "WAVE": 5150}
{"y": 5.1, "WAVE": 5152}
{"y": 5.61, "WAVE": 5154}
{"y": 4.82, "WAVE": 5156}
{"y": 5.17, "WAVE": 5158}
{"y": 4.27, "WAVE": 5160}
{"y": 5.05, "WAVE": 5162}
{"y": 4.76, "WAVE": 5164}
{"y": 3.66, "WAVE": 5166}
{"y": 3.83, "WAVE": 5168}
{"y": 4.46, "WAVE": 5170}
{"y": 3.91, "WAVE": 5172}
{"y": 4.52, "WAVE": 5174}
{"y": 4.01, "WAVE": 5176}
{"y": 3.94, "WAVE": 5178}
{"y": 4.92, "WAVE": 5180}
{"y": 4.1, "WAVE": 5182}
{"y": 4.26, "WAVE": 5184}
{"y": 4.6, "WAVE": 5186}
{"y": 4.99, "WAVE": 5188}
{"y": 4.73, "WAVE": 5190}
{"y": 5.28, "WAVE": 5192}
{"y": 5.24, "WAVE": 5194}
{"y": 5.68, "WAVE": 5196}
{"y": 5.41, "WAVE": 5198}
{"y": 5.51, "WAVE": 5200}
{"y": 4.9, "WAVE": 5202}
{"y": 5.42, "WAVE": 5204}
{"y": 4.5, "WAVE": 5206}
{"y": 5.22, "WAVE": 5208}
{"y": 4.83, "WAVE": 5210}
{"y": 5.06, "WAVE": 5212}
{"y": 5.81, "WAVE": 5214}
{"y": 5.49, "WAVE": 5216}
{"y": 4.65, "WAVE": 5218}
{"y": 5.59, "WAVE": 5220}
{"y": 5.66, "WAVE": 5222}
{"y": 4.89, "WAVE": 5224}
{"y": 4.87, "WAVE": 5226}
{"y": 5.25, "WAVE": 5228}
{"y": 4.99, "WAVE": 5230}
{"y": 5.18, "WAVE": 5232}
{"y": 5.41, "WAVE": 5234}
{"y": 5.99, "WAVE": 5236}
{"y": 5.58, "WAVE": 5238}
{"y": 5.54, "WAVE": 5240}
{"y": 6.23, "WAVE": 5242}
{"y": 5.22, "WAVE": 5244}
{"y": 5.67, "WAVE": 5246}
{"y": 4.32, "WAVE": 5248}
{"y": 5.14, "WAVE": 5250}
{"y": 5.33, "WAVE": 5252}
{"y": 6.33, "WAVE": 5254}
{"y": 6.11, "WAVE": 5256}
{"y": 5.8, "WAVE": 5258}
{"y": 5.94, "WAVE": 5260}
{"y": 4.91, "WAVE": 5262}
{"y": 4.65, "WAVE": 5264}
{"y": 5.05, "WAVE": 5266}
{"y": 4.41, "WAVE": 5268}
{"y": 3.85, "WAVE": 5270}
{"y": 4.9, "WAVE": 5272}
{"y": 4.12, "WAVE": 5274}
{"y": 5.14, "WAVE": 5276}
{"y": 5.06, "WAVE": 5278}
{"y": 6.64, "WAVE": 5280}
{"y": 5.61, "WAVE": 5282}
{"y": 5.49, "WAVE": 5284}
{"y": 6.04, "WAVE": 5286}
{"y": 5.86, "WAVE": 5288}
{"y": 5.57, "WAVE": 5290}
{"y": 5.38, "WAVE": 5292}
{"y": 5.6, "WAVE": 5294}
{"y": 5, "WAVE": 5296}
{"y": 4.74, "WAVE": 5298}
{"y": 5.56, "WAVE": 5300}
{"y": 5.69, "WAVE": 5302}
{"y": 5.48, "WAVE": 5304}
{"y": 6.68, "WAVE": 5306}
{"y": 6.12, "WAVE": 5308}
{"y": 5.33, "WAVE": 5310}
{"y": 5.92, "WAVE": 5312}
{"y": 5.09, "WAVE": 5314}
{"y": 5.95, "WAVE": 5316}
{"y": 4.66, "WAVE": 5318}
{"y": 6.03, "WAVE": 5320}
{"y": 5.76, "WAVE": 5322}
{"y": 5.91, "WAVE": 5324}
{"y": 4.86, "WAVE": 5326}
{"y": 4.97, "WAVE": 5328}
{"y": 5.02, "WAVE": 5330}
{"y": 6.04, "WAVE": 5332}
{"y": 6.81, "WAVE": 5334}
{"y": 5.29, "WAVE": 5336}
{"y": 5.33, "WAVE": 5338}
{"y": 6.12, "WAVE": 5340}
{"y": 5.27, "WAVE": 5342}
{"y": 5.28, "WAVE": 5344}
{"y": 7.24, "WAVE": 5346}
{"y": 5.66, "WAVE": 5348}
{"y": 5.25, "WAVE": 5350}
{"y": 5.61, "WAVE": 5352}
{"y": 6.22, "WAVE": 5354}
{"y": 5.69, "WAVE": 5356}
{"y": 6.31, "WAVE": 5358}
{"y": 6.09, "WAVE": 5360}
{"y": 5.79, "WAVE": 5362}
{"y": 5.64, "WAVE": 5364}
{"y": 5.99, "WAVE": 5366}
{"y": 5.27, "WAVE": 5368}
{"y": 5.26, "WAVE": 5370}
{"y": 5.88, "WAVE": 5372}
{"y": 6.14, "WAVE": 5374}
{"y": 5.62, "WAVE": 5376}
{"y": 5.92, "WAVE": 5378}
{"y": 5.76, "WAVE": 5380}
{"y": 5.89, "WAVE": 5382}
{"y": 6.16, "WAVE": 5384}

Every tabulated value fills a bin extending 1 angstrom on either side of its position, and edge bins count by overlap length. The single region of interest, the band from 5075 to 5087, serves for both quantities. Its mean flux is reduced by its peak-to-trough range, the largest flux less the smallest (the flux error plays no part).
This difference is 3.3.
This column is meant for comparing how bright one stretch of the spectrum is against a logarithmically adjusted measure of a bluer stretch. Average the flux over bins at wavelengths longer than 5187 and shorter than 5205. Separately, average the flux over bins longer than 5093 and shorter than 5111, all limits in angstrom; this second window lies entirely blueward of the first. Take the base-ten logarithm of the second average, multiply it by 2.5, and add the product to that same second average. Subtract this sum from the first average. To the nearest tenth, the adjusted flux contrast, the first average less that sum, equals -1.7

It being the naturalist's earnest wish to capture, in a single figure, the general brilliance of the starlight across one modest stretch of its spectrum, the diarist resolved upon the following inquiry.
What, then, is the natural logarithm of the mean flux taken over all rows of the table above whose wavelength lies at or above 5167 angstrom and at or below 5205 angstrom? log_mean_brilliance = 1.55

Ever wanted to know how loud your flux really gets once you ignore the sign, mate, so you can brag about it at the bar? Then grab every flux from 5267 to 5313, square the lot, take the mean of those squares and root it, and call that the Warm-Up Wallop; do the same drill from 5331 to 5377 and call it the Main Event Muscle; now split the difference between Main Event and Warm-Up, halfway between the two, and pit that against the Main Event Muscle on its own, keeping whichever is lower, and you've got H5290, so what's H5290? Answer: 5.64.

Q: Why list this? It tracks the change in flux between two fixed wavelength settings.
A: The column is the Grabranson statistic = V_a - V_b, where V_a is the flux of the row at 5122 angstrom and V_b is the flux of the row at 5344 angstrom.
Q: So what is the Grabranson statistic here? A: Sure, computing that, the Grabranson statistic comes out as -0.7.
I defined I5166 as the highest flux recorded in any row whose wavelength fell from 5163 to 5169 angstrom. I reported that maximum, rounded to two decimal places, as 4.76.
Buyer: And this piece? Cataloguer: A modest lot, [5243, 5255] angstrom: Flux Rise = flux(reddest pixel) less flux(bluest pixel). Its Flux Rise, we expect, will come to 1.1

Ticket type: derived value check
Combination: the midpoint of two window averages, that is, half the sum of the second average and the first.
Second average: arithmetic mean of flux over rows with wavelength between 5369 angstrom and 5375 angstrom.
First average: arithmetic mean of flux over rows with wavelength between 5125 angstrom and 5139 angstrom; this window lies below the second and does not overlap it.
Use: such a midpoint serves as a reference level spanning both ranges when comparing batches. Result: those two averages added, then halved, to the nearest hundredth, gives 5.38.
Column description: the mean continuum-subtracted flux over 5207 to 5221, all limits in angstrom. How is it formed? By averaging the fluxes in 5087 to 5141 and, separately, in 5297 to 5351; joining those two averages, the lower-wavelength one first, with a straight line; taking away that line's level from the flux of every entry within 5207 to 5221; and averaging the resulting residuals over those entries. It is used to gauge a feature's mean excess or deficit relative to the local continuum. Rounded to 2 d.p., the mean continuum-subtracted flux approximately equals -0.13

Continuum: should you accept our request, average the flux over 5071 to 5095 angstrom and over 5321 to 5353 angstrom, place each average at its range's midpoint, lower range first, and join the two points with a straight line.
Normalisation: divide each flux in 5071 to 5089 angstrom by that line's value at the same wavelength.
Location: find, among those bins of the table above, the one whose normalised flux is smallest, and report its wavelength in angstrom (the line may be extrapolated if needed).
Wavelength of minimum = 5082 angstrom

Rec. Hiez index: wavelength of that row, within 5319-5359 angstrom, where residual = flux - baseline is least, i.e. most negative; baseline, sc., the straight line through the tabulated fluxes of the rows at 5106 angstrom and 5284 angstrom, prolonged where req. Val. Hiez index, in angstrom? 5326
